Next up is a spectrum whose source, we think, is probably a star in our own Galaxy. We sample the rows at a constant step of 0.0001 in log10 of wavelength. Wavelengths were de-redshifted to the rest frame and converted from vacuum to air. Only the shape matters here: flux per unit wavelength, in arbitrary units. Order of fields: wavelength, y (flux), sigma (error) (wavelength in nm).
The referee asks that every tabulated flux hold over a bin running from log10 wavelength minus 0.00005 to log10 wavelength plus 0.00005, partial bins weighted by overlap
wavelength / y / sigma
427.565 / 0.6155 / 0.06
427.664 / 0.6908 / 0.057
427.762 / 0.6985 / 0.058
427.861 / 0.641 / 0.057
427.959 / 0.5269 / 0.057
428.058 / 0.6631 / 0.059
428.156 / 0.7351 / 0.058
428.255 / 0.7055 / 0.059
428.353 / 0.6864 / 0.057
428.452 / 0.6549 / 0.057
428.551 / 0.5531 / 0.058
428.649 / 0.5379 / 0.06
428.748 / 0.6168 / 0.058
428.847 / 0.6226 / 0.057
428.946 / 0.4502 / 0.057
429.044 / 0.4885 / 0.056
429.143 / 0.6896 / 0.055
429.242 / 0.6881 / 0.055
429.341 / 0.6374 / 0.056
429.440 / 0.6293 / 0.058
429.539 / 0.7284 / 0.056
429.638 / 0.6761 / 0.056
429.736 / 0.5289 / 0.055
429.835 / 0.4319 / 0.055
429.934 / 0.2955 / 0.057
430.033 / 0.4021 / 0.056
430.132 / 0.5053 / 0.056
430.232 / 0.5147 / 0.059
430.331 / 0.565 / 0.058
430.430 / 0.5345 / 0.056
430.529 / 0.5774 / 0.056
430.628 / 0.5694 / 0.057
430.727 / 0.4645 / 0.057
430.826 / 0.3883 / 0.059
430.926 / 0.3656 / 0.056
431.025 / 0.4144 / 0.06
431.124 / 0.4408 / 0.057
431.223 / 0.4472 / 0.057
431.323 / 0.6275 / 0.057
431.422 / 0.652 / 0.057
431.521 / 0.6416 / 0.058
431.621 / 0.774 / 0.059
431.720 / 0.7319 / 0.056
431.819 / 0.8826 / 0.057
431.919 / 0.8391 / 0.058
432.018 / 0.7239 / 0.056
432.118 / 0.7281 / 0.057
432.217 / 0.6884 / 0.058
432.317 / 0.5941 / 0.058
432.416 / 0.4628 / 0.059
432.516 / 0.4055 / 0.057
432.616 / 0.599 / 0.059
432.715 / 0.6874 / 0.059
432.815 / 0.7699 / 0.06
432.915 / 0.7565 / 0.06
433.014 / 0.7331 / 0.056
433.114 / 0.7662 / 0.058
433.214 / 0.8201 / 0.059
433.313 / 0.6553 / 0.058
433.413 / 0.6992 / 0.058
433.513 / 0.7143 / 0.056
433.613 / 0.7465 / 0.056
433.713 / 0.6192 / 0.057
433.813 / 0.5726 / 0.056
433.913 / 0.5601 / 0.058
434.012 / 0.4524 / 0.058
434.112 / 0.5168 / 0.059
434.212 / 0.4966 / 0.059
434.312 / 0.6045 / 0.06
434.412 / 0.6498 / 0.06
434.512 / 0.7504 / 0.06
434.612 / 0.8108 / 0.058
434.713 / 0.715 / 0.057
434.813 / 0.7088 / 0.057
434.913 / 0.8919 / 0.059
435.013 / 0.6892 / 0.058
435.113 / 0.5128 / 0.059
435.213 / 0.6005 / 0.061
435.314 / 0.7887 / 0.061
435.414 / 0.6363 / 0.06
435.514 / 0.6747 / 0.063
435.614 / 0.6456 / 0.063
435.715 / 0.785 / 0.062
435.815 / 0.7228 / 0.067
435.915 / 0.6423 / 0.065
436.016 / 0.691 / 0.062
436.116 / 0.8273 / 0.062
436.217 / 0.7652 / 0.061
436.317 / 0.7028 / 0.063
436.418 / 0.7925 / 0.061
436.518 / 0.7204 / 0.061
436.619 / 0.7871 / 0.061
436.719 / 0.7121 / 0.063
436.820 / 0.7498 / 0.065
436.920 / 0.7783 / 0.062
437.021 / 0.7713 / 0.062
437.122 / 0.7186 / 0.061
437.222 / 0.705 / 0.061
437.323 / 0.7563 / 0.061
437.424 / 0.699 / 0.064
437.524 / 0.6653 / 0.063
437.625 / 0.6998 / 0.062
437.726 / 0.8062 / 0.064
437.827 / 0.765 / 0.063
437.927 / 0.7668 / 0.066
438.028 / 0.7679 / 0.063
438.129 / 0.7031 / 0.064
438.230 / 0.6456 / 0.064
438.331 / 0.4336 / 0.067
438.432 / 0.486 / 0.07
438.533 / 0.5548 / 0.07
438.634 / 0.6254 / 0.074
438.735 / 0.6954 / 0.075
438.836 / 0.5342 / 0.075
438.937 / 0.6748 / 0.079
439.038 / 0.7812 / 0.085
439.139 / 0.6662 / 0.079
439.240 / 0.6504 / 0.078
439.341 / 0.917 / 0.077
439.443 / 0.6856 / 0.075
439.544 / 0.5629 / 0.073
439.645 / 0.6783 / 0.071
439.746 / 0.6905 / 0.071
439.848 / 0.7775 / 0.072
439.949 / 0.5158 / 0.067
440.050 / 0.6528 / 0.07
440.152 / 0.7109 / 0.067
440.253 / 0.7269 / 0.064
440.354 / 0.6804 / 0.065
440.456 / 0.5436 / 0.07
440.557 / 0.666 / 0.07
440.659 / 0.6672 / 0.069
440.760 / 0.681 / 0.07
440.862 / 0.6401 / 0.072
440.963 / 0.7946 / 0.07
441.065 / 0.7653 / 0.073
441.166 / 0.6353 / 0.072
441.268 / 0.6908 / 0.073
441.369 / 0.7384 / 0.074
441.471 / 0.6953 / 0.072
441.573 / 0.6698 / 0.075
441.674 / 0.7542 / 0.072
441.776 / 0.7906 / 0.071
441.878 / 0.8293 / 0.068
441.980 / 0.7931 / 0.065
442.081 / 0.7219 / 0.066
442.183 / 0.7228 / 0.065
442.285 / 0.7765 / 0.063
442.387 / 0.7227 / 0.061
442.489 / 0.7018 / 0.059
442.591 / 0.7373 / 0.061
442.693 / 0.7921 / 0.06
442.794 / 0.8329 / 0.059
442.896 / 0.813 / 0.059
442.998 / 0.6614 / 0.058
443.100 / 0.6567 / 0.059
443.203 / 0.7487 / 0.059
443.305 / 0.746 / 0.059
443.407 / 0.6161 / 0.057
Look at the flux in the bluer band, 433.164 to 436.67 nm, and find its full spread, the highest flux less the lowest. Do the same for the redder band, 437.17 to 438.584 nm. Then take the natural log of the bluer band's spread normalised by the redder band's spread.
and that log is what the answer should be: 0.17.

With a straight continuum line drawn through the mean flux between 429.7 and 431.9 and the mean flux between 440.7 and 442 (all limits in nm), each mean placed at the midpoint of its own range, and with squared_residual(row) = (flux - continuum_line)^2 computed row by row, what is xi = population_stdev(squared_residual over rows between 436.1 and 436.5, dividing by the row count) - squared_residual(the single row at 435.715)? -0.013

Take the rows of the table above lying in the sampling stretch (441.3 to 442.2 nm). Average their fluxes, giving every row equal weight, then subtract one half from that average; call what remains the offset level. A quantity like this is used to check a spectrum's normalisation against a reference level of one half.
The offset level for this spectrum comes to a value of 0.25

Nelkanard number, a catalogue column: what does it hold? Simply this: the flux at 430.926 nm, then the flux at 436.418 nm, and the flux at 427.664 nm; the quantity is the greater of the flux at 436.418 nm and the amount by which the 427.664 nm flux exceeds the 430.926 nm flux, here 0.79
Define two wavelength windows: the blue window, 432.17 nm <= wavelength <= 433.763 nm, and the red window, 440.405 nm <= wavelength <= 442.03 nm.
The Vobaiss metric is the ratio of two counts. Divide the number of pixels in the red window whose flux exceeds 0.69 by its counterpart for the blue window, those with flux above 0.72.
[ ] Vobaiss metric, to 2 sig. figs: 1.5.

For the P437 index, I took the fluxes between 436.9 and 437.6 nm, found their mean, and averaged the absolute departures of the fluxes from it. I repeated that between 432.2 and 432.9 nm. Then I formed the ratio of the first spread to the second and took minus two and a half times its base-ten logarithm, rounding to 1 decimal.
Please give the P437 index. 1.1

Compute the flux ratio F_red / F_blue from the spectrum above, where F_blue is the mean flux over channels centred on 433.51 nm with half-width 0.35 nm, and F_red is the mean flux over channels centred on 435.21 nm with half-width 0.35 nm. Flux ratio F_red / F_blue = 0.99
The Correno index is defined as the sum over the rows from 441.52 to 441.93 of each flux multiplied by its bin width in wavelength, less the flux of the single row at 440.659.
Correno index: -0.36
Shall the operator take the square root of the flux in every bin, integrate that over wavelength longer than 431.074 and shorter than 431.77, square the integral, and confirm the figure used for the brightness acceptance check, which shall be 0.30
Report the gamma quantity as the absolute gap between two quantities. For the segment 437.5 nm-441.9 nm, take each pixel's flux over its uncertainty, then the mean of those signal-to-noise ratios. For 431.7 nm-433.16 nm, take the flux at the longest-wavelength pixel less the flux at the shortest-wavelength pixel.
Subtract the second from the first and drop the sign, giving 9.7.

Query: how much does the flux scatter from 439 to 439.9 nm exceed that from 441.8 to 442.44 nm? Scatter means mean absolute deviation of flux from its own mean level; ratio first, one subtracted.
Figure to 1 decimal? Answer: 1.0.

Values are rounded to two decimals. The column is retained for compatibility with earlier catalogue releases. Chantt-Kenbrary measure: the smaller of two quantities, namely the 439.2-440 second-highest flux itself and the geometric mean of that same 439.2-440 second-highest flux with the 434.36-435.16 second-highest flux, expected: 0.78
